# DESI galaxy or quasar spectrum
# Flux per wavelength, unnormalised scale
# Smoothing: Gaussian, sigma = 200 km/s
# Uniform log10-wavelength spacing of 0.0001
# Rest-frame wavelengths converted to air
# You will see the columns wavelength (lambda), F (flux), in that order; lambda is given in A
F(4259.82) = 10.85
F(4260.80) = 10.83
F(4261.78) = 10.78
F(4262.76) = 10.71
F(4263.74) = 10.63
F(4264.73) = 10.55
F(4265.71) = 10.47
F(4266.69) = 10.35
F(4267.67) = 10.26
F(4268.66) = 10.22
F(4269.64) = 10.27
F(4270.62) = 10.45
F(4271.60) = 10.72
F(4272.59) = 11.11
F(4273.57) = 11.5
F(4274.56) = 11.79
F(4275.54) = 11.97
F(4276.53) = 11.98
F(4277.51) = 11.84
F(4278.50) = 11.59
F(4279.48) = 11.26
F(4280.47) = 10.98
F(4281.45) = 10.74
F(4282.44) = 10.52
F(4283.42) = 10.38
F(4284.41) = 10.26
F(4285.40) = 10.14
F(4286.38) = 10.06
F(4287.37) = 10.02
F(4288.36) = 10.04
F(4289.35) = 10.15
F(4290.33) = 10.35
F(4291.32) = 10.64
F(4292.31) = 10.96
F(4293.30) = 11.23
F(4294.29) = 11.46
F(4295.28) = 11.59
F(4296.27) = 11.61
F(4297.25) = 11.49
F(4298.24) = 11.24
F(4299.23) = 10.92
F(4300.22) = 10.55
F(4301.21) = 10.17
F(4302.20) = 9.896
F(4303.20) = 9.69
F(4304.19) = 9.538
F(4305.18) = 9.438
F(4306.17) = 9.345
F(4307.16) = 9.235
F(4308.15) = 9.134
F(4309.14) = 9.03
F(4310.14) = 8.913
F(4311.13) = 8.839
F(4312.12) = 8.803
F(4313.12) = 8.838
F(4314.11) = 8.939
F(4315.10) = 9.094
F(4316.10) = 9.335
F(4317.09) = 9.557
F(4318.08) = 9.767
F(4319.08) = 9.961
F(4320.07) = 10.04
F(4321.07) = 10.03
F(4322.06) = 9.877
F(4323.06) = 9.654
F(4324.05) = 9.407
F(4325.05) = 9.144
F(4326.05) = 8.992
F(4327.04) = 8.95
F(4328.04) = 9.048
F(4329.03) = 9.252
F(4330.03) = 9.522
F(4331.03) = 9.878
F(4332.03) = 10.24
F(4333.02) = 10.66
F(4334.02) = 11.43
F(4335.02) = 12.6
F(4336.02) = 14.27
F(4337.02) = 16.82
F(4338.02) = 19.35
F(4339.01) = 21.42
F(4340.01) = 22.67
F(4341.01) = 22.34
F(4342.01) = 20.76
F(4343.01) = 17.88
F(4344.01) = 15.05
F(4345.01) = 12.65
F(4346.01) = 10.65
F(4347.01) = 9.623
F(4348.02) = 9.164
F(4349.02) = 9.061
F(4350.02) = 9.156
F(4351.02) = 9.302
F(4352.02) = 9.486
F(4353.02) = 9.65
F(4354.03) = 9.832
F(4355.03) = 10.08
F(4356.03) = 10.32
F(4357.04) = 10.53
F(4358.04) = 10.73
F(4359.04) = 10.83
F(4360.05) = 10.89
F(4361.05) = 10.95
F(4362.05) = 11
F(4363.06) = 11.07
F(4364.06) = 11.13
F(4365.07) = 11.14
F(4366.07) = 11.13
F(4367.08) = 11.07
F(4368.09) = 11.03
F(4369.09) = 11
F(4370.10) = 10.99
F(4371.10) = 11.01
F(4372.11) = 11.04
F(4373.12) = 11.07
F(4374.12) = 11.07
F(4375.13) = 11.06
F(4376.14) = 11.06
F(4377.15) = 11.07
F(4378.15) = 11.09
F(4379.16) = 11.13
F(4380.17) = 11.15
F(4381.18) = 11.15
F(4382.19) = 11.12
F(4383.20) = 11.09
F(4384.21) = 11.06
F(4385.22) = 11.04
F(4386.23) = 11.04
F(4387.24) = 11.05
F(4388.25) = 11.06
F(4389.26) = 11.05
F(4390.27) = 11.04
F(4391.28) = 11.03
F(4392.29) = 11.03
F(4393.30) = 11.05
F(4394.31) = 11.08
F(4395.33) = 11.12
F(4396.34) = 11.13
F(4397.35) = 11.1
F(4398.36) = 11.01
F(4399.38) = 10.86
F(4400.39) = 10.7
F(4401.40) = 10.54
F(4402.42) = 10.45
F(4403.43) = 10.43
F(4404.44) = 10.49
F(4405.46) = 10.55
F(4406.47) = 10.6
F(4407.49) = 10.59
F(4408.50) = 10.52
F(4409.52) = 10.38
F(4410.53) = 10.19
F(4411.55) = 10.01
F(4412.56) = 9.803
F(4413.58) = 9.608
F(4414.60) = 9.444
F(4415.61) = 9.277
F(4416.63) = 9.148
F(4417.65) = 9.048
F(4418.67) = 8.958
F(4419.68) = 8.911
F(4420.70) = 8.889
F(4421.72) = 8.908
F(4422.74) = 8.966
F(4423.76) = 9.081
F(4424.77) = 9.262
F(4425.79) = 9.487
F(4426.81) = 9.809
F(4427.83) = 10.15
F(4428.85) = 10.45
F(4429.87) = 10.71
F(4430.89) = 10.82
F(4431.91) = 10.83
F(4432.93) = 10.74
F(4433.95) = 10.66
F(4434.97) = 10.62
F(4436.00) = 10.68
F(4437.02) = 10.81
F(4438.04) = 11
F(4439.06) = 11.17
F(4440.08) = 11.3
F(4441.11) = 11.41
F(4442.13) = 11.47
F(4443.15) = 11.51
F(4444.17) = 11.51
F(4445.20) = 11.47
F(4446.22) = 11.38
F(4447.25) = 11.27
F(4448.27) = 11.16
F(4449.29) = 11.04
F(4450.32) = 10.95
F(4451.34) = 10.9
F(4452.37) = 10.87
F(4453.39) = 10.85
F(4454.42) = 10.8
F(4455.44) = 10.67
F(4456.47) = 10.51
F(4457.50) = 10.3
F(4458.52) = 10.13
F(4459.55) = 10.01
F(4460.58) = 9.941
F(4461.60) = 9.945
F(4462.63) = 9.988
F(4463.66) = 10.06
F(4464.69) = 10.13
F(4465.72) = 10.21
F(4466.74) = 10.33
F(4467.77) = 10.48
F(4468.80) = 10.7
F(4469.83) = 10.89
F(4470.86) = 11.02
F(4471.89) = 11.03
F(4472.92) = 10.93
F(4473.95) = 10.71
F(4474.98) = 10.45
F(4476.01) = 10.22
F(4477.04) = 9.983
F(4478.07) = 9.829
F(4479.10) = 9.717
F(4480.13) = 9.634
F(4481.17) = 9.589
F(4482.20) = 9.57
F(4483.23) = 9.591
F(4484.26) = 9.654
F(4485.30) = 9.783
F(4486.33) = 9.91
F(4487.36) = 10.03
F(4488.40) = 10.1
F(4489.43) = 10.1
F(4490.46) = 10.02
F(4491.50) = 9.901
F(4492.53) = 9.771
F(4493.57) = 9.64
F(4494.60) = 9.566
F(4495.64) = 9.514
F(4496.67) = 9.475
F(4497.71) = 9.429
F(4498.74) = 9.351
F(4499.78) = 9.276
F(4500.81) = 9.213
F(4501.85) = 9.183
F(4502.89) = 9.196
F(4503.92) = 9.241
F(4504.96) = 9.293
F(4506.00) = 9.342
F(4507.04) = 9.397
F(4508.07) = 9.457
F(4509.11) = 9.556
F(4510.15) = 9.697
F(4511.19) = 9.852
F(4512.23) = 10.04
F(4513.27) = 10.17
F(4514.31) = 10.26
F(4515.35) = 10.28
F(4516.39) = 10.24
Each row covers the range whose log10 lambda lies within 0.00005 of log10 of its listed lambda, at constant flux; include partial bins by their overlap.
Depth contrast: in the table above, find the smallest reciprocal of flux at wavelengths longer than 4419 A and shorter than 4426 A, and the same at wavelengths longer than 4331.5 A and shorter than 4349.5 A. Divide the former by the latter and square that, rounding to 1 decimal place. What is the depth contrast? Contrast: 5.7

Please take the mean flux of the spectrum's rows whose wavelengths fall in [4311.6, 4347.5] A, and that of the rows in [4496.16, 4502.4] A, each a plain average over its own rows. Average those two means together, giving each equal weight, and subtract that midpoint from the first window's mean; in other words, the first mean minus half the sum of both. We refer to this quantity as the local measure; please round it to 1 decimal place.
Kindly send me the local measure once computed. 1.4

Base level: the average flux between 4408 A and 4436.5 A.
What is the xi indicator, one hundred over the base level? 10.2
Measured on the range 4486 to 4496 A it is 10.1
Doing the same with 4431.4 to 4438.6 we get 9.3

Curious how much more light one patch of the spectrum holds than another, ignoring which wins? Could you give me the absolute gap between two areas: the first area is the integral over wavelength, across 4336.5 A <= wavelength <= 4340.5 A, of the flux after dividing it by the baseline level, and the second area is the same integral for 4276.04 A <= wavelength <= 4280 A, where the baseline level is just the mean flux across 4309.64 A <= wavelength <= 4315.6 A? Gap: 3.8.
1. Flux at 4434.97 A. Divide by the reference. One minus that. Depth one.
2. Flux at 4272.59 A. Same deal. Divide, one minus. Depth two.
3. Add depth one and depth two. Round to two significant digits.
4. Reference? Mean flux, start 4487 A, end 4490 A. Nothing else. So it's -0.16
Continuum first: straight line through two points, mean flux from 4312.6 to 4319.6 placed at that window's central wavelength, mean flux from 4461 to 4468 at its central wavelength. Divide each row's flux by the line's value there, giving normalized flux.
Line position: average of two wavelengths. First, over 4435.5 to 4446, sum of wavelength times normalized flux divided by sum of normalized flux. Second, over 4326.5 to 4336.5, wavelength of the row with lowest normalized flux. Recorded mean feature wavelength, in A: 4383.9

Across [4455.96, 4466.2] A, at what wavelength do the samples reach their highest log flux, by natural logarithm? 4456.47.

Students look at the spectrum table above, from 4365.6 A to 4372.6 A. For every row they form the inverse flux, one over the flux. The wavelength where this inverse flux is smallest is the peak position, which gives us 4366.07 A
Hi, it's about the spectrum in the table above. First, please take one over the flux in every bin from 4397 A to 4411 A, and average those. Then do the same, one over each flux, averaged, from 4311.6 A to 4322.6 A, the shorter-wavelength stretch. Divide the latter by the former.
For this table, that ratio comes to 1.12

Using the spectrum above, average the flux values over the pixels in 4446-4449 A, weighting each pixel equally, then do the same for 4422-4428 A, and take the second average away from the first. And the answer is 1.8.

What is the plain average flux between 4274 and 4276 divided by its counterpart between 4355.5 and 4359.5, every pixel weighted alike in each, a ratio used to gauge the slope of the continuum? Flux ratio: 1.12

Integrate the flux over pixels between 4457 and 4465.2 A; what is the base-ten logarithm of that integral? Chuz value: 1.92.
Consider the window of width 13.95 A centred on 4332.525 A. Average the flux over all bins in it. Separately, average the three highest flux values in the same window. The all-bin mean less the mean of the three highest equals -6.9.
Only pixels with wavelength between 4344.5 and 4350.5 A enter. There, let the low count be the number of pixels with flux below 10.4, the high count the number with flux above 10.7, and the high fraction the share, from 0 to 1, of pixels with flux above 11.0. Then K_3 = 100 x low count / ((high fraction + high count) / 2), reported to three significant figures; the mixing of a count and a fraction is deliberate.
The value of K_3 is 686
